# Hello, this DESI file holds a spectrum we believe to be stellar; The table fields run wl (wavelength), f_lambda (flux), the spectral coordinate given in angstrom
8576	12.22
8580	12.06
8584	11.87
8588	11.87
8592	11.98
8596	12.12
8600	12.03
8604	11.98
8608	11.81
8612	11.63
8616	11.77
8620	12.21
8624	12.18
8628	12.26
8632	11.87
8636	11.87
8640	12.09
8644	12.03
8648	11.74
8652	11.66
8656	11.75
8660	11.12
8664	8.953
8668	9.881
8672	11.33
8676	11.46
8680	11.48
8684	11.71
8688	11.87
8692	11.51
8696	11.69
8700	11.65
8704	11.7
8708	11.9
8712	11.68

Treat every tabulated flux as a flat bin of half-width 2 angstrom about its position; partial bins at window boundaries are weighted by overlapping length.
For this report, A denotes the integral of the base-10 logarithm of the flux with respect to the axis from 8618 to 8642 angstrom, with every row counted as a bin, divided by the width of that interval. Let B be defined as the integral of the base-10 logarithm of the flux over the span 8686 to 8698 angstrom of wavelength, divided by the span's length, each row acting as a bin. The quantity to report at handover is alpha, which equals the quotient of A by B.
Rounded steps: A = 1.08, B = 1.07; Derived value 1.01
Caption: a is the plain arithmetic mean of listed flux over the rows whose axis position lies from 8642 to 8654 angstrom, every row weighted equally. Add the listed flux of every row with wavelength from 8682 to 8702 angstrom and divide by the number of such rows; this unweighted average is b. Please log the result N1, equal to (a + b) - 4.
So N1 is 19.5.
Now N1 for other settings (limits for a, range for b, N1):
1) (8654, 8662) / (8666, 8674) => 18.0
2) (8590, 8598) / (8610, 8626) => 20.0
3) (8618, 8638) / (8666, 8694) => 19.4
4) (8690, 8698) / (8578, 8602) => 19.6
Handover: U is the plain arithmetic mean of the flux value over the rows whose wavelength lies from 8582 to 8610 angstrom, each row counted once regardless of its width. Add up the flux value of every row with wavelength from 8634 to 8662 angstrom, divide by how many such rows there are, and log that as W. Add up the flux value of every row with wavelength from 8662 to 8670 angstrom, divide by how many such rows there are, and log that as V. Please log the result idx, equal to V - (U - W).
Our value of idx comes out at 9.2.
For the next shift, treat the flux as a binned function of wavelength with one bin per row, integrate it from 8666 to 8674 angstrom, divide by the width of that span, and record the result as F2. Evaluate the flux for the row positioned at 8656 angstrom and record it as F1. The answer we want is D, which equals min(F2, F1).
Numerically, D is 10.6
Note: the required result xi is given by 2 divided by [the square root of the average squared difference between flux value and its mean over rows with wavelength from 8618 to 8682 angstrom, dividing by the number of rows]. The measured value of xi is 2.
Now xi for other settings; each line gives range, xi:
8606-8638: 9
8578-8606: 23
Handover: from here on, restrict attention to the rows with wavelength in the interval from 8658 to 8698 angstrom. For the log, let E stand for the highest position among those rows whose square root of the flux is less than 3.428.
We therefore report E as 8696 angstrom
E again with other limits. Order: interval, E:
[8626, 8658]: 8656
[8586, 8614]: 8612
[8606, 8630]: 8612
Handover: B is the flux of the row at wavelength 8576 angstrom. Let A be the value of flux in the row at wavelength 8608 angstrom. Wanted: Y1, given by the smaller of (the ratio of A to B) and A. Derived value 0.97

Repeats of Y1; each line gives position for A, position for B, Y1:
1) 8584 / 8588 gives 1.00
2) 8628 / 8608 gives 1.04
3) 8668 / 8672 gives 0.87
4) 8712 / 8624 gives 0.96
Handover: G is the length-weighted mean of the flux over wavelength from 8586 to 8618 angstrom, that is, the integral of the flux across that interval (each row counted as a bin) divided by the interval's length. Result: 11.90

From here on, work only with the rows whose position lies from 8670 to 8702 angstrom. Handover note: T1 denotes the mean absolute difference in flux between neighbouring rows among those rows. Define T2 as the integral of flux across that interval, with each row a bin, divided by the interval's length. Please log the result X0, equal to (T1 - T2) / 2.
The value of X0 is -5.71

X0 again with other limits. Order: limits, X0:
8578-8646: -5.92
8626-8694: -5.50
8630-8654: -5.87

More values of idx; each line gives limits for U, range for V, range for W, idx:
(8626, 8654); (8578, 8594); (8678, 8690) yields 11.7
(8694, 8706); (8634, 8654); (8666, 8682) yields 11.2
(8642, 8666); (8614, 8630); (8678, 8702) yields 12.5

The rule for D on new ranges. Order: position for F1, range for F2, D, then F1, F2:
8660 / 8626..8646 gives 11.1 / 11.12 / 12.0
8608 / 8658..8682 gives 10.7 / 11.81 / 10.7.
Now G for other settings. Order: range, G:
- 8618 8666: 11.64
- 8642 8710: 11.38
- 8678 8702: 11.65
